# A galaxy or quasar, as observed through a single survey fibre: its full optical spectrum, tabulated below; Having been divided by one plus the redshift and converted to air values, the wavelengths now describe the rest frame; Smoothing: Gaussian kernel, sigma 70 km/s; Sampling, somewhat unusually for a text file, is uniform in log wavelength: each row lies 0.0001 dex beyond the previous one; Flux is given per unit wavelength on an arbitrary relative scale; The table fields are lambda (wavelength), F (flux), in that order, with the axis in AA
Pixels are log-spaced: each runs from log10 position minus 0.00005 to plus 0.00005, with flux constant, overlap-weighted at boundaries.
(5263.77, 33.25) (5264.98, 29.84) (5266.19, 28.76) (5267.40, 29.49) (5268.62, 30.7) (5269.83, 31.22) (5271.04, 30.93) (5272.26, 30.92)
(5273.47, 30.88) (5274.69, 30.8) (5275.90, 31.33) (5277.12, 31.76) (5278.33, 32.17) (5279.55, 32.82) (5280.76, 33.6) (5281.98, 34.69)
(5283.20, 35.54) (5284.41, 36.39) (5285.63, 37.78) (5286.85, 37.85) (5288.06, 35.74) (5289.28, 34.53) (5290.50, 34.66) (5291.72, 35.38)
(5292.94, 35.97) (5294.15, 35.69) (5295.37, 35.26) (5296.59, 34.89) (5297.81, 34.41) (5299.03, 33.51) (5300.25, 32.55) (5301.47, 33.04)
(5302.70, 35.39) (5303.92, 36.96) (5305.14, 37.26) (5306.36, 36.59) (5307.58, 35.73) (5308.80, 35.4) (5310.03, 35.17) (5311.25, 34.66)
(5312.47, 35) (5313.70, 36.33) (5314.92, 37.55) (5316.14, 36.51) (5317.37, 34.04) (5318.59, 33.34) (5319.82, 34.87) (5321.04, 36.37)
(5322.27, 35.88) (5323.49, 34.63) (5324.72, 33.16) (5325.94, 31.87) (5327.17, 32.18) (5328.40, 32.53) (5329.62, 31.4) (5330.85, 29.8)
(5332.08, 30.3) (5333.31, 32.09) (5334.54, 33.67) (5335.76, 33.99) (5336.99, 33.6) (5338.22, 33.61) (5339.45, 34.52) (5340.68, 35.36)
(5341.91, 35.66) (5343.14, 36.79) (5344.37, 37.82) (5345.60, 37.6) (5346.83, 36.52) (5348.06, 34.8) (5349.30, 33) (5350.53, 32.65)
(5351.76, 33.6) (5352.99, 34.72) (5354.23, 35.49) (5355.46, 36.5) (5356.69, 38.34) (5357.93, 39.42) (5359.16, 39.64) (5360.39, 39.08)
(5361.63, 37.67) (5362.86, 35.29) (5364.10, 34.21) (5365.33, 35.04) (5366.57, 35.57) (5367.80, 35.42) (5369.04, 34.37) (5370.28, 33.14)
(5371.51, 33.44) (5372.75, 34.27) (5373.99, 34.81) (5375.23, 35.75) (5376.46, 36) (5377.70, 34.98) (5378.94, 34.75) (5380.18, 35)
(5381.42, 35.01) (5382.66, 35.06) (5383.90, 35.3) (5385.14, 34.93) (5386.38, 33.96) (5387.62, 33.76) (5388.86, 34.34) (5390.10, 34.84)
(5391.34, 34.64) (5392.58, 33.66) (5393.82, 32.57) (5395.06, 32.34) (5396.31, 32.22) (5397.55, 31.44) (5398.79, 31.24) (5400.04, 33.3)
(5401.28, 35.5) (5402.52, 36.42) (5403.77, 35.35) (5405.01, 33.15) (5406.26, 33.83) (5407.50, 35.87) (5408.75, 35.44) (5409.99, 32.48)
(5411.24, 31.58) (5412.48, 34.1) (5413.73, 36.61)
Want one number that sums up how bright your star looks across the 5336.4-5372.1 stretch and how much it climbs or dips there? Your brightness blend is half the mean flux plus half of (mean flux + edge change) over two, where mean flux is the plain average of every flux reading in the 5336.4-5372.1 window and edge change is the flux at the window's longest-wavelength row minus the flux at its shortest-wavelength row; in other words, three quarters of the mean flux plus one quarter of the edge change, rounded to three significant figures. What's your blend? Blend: 26.7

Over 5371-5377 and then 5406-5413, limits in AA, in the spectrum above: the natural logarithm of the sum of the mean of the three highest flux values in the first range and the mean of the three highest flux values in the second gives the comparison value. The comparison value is 4.26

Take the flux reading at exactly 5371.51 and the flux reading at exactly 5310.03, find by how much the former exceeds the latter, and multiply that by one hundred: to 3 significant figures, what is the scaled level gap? -173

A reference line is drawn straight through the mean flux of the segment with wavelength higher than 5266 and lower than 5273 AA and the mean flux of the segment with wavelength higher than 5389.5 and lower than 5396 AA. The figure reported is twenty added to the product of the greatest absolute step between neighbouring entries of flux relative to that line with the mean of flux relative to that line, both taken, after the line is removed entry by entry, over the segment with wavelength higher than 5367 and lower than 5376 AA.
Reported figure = 22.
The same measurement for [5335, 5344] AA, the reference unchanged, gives 23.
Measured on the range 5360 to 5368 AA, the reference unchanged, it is 28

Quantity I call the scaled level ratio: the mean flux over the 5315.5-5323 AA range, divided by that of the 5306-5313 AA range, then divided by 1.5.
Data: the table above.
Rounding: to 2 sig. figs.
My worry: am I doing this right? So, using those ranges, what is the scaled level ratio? 0.66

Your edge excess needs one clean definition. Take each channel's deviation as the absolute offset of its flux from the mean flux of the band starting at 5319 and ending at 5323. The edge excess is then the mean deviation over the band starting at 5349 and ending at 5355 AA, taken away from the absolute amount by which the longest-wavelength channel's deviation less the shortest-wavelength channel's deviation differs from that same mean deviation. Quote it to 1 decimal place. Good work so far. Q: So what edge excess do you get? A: 2.5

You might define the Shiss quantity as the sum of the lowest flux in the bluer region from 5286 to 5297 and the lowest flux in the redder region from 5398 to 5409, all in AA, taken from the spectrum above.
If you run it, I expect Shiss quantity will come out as 66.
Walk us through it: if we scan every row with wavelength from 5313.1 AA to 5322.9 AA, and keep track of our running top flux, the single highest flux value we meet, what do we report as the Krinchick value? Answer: 37.55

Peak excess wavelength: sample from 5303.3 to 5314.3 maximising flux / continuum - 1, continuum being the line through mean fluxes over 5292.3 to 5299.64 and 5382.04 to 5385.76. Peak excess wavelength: 5305.14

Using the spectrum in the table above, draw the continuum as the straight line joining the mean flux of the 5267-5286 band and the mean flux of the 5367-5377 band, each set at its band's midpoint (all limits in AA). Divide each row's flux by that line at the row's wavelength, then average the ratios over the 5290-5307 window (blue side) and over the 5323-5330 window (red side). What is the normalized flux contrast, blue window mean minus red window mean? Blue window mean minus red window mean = 0.093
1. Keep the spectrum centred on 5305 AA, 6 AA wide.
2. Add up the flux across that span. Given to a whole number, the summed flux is 182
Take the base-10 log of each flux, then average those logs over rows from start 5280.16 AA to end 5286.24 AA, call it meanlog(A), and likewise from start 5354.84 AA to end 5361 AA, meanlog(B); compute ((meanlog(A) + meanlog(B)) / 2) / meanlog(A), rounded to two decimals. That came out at 1.01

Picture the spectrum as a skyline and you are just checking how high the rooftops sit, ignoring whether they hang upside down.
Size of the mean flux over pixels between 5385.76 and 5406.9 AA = 33.7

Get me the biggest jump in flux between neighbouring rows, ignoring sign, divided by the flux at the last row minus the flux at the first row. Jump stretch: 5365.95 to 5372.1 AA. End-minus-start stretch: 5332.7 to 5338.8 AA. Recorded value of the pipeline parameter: 0.81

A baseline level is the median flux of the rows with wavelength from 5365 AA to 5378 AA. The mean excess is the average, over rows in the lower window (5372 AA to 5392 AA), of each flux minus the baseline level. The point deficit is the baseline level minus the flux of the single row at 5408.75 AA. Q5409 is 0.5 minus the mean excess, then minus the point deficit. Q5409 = 1.1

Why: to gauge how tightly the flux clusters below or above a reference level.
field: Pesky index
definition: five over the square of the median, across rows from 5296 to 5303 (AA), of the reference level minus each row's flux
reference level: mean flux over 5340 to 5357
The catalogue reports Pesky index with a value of 2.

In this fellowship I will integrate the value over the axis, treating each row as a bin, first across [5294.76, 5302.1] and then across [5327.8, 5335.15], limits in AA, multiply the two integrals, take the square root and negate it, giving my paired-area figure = -241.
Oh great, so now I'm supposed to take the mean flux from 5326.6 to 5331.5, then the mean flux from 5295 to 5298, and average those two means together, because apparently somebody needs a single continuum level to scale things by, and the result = 33.2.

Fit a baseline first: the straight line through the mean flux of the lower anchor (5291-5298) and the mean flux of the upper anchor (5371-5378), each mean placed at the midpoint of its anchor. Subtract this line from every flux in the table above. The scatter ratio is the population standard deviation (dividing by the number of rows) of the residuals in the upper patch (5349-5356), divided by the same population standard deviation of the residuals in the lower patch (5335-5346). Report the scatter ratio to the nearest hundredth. 0.88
